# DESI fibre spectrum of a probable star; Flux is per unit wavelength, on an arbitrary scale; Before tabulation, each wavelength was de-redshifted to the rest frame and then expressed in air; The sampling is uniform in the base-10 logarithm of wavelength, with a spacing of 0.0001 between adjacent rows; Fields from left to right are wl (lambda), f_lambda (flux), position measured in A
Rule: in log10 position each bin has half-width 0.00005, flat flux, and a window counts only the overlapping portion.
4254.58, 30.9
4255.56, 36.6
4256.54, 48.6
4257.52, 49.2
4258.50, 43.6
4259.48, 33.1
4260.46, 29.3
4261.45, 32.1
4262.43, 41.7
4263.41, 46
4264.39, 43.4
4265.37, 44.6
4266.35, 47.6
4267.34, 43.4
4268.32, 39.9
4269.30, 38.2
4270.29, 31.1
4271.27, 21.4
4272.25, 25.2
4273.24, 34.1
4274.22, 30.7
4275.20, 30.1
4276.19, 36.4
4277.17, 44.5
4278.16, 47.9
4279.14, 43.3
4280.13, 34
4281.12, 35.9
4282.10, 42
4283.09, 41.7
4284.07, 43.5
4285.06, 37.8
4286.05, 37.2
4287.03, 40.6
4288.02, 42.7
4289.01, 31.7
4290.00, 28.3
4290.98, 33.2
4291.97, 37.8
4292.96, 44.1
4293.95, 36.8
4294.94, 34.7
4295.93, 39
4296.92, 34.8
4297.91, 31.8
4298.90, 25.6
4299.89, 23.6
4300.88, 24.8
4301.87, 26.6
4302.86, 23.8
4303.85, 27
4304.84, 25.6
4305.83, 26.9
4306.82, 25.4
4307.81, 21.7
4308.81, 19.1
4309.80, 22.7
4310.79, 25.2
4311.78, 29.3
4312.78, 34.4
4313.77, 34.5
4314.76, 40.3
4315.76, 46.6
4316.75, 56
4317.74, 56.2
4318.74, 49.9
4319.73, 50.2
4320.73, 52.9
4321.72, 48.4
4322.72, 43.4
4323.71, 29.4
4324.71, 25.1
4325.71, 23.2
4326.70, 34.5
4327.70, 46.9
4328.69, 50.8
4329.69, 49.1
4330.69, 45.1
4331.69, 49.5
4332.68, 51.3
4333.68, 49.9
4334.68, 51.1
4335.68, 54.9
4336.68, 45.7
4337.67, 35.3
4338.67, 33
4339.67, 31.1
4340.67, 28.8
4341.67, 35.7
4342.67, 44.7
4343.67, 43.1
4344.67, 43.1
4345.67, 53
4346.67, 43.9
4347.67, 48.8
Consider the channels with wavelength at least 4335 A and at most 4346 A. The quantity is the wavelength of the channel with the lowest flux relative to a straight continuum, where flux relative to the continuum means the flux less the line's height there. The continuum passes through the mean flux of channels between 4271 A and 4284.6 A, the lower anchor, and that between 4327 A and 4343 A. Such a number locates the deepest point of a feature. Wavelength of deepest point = 4340.67 A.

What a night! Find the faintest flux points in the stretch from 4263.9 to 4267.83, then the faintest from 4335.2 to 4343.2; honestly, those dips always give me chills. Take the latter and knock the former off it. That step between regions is -15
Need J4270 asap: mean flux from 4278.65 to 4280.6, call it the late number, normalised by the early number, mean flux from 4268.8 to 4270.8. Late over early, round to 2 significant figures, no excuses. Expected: 1.1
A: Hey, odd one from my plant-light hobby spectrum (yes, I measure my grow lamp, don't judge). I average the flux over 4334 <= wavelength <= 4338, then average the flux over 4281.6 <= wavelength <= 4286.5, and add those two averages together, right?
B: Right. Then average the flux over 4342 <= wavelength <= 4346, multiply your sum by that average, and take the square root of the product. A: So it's 63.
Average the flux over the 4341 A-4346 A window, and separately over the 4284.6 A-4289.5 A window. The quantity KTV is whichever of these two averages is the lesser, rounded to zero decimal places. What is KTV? 38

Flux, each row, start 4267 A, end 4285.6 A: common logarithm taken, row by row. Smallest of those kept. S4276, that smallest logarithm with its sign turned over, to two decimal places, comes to -1.33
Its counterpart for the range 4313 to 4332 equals -1.37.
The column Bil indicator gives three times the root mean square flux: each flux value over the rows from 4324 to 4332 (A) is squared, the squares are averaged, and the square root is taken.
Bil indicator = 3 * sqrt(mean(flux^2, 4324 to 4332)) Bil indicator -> 126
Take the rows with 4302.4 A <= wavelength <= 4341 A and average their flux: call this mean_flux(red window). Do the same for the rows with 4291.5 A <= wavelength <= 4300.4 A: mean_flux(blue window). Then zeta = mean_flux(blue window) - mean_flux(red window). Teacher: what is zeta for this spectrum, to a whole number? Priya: -4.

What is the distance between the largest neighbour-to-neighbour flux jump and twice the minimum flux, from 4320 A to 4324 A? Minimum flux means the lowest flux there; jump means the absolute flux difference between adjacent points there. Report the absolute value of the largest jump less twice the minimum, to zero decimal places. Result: 45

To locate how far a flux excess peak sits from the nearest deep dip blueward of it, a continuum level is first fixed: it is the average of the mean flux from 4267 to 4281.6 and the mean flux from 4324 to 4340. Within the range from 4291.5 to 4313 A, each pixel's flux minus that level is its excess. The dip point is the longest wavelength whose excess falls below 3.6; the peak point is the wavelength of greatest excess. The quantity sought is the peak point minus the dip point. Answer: -19.8 A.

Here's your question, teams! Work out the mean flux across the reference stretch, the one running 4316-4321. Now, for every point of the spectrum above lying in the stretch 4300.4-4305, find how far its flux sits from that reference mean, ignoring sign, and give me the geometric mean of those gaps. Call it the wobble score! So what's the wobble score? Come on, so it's 27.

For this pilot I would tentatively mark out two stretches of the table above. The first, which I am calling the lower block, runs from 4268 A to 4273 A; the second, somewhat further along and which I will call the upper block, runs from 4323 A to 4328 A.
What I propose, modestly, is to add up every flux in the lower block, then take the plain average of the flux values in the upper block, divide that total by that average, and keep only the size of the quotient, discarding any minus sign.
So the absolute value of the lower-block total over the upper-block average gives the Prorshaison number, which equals 4.9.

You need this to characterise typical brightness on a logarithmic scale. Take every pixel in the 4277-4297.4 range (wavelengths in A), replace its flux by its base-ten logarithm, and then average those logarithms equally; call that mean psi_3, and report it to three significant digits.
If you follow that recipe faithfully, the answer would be 1.58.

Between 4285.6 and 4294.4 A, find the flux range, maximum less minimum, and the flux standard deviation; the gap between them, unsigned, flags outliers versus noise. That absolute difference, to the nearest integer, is 11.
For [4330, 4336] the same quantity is 7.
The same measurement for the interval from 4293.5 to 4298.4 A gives 5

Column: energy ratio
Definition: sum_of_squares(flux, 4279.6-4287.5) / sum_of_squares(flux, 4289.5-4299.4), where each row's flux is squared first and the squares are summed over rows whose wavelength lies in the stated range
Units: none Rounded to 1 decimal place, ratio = 1.0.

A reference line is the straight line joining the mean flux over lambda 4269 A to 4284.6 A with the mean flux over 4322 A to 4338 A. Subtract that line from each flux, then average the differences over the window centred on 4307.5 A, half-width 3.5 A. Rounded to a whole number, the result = -16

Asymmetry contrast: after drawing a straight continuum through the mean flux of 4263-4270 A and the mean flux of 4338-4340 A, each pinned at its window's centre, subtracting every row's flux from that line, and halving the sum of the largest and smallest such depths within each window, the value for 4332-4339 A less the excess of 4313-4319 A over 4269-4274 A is 11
